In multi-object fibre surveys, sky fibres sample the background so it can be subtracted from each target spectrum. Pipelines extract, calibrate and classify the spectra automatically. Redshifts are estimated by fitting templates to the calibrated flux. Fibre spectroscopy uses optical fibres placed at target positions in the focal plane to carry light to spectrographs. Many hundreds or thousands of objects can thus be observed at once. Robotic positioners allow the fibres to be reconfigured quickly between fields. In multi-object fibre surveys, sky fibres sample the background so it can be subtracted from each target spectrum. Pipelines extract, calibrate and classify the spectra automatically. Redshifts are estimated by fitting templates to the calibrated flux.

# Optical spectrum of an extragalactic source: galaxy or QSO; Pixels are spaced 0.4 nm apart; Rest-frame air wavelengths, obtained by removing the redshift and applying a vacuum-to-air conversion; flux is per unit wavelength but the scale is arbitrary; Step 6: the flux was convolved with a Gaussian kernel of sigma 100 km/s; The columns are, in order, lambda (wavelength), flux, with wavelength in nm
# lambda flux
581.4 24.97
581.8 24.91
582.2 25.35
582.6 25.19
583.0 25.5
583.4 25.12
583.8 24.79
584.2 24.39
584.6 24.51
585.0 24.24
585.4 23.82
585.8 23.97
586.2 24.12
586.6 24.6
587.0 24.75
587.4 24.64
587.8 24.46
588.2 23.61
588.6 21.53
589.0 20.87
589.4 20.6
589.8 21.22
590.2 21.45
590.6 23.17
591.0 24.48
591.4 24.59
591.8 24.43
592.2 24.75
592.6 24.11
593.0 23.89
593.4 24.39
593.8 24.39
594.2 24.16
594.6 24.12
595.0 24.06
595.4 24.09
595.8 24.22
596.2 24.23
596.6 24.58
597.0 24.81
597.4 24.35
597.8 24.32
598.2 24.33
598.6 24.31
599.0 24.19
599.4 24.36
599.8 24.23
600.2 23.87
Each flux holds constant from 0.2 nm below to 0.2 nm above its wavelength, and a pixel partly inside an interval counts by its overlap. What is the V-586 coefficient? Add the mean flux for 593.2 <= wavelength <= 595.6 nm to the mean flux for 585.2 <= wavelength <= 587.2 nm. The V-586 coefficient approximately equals 48.5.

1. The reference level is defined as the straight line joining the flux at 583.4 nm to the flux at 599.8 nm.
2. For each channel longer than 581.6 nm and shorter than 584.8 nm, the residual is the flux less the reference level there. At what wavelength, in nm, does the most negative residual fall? 584.2 nm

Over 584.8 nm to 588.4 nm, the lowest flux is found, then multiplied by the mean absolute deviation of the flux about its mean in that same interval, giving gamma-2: 7.7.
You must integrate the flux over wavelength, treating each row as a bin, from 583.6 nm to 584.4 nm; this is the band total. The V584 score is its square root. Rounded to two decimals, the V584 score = 4.44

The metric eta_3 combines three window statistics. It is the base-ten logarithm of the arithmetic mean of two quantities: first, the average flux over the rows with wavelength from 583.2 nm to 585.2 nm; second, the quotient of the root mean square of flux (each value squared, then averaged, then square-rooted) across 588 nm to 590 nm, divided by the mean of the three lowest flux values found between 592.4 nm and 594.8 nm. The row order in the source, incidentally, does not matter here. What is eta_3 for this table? 1.106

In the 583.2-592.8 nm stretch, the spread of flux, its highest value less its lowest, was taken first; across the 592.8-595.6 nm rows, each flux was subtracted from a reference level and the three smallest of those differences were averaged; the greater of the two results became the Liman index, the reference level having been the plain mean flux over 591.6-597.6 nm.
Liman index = 4.5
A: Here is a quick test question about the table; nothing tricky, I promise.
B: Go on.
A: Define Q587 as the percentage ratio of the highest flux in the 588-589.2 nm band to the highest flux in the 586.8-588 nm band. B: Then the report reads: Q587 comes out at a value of 95.4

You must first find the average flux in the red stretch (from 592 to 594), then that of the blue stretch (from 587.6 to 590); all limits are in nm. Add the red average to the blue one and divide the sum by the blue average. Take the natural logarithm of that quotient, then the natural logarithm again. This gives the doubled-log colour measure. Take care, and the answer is -0.30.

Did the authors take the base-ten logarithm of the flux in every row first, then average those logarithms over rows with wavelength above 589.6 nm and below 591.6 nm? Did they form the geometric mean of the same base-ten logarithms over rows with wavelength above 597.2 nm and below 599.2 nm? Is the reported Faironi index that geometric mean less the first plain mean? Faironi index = 0.025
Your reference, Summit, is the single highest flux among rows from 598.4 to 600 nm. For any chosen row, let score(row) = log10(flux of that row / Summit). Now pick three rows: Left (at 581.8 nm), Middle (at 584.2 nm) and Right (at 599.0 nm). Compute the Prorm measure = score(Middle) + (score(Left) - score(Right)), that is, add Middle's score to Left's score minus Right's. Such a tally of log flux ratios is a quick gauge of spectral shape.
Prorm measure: 0.013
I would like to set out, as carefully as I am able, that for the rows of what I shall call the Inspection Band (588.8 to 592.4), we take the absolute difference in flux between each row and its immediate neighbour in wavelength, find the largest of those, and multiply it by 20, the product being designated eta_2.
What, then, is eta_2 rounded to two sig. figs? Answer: 34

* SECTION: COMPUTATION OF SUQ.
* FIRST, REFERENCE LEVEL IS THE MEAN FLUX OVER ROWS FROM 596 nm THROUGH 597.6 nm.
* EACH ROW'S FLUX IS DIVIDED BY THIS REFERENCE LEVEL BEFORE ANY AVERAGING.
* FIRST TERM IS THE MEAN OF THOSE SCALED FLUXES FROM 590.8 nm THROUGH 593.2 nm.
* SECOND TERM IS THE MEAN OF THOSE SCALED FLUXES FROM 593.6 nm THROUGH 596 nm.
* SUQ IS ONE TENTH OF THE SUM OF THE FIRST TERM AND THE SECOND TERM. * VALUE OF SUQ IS 0.198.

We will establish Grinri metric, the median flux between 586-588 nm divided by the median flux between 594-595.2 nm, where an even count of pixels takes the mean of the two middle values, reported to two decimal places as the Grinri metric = 1.02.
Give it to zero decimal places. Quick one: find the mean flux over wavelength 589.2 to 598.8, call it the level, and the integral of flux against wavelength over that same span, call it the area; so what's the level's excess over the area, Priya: -205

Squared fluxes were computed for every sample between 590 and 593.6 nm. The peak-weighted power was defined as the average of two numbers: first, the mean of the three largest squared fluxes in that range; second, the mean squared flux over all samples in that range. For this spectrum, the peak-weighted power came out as 589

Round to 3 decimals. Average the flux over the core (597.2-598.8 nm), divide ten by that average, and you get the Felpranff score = 0.411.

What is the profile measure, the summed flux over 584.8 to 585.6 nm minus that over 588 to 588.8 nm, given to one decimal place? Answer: 2.9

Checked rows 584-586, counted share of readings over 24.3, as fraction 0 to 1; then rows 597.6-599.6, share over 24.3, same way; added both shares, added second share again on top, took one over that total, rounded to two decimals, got 0.50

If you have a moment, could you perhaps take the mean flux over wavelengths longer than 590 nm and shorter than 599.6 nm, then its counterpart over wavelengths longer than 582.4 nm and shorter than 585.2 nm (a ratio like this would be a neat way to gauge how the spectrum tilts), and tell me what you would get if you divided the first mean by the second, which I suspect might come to 0.973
